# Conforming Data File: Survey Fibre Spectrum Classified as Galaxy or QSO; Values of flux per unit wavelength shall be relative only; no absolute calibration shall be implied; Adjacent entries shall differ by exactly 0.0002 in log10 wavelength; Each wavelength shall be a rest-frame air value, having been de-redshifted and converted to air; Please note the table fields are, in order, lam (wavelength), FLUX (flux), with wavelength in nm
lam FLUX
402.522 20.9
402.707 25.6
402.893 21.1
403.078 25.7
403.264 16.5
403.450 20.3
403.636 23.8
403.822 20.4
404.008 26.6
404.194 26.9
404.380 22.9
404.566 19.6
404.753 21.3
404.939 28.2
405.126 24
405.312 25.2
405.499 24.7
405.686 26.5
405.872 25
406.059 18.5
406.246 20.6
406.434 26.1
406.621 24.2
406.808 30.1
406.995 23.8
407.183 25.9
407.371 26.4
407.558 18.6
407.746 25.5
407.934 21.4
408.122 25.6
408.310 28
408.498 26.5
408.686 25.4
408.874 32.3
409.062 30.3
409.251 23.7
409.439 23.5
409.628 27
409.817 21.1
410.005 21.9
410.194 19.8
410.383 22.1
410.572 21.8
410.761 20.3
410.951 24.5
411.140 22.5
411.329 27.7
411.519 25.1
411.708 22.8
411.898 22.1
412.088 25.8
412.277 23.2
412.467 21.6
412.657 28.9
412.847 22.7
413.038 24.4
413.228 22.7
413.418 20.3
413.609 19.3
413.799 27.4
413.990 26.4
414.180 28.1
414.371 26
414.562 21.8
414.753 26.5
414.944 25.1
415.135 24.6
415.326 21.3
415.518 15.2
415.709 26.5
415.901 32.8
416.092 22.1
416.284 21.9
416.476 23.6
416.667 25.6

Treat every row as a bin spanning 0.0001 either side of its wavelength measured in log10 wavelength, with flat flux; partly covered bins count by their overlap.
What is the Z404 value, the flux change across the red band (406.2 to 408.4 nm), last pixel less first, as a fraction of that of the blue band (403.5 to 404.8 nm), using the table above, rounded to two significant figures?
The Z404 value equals -3.0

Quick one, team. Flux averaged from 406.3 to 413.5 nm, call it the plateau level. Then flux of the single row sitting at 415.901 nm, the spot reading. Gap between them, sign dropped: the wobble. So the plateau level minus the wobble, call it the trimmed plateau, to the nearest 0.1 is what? 15.9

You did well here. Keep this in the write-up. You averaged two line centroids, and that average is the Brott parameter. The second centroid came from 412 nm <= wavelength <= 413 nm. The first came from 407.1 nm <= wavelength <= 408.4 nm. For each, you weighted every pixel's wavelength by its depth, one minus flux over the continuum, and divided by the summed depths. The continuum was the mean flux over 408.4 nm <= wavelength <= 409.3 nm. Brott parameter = 410.08 nm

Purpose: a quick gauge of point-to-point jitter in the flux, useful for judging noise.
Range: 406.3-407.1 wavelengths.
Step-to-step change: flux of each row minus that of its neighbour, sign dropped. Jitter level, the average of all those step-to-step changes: 4.70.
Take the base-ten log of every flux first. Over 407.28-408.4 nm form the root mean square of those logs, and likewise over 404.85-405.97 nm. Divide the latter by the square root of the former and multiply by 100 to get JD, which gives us 119.8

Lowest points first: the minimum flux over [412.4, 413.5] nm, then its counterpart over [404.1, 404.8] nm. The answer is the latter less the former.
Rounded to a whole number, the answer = -1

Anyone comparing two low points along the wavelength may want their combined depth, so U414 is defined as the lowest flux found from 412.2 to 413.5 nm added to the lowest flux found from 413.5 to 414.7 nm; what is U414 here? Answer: 39.6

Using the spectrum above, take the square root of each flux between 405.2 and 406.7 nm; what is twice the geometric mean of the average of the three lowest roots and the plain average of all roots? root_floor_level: 9.5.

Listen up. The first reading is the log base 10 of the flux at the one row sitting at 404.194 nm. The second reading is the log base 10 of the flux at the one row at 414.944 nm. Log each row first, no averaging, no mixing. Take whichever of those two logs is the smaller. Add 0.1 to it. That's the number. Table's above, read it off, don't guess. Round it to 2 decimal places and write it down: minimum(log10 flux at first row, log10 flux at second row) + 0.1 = 1.50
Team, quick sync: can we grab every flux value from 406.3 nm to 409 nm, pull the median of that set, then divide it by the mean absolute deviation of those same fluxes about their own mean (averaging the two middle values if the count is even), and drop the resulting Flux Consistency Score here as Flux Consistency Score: 11.7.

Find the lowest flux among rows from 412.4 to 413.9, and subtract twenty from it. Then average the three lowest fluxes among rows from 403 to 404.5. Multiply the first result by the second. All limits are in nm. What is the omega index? -13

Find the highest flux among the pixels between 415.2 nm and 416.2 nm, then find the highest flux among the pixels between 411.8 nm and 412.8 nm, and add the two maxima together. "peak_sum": 62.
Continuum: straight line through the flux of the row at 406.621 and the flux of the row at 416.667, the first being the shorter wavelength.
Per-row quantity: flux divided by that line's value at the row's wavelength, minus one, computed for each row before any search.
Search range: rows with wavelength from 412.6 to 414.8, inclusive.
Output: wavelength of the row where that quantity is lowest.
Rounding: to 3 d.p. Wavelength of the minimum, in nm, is 413.609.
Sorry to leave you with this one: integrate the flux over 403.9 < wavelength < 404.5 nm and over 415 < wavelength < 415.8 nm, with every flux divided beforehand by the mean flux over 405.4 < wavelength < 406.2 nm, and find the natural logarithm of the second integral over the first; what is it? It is 0.16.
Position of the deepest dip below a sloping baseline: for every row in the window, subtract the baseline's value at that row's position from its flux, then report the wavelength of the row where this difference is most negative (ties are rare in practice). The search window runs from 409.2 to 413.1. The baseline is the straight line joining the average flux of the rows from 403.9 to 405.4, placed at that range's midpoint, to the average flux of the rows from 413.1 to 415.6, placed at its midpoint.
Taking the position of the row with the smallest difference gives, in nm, 410.194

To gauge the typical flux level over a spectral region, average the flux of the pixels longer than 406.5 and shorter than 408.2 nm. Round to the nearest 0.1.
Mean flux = 24.6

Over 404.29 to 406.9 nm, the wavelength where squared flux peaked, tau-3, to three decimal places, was 406.808 nm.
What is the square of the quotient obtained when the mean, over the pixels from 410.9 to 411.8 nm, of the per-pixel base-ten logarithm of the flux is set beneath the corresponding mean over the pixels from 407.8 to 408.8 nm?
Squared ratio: 1.02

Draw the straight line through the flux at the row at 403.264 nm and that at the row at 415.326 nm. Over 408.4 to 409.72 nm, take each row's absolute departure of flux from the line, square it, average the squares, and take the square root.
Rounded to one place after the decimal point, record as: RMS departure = 8.7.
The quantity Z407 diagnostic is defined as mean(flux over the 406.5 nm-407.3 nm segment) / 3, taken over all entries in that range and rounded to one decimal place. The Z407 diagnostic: 8.7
